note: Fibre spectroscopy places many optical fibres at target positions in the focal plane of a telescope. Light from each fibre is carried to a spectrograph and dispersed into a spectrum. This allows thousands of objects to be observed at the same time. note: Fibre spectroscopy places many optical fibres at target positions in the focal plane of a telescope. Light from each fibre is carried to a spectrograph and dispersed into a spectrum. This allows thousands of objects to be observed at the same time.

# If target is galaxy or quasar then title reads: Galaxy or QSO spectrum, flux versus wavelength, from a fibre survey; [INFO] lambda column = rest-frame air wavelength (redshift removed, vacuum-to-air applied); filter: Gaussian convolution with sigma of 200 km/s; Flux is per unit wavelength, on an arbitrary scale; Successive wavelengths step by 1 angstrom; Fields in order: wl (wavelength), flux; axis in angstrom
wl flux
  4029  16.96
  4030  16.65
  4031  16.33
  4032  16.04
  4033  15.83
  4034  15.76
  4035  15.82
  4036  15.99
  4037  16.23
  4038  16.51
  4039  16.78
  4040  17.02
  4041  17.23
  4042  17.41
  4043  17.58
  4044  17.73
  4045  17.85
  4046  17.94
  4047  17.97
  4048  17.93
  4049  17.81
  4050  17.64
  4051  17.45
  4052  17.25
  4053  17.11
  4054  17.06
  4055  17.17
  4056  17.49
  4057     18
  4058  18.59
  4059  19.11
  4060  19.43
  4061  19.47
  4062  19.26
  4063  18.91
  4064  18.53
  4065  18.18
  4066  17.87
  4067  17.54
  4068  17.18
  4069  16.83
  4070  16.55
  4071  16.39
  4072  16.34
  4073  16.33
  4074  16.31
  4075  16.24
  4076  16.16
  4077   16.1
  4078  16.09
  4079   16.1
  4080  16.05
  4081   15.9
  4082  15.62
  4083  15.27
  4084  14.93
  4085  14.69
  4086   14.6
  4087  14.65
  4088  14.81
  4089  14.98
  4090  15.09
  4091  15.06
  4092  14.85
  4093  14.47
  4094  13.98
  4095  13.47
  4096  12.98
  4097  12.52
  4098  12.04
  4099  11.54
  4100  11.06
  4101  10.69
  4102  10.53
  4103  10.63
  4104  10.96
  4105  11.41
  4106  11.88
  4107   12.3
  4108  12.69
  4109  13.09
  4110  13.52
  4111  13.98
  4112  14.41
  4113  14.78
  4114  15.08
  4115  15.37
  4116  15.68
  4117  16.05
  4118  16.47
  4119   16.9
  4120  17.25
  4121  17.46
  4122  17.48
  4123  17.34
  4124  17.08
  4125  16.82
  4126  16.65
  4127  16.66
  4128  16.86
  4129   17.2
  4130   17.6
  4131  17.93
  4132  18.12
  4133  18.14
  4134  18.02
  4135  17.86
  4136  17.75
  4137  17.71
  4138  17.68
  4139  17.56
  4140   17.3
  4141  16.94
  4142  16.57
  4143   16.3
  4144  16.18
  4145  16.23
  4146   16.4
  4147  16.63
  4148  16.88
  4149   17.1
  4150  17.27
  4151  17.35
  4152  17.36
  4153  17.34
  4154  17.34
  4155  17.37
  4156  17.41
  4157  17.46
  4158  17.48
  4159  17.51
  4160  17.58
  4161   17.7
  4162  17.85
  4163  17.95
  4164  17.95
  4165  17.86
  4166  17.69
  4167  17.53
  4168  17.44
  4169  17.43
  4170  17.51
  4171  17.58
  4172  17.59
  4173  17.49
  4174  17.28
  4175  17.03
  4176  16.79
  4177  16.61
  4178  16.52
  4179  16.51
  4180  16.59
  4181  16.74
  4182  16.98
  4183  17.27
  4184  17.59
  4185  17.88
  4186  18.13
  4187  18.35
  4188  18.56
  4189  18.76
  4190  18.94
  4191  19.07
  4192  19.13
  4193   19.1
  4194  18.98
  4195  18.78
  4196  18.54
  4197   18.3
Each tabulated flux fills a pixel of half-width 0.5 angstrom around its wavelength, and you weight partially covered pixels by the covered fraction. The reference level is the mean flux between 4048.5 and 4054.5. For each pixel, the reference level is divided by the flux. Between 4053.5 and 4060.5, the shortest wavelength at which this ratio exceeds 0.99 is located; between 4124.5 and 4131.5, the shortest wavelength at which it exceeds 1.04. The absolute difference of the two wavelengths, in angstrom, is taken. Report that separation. 72 angstrom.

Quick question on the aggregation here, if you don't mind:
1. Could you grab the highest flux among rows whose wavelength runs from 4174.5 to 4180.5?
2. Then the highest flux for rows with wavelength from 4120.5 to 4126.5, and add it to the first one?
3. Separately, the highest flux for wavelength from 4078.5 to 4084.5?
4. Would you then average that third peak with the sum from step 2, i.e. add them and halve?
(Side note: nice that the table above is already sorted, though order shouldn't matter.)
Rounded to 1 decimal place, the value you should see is 25.3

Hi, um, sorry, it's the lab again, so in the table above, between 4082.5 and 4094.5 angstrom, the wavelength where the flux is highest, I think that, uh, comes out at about 4083 angstrom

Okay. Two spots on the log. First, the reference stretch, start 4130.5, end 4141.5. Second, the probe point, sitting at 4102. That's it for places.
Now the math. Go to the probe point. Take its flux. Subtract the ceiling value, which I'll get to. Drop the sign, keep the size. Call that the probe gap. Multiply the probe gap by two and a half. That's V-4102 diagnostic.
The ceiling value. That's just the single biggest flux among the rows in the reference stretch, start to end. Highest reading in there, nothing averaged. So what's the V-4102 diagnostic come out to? 19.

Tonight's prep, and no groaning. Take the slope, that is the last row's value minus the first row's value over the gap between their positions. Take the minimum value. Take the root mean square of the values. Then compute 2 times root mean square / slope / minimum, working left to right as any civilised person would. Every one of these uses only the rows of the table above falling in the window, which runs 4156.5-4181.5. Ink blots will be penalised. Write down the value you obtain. -70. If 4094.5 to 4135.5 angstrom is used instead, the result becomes 26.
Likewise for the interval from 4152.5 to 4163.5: 33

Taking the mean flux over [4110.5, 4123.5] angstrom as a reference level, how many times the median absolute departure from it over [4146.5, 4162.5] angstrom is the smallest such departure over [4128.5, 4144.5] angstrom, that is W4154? 0.12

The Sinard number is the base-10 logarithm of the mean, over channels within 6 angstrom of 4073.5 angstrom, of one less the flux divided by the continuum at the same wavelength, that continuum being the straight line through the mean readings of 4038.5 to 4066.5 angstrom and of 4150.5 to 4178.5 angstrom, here -1.1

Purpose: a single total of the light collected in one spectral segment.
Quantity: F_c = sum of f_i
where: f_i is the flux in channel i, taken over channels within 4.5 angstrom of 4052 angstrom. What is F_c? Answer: 157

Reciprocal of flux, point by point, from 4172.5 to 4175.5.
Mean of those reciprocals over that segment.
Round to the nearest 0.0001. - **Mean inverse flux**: 0.0579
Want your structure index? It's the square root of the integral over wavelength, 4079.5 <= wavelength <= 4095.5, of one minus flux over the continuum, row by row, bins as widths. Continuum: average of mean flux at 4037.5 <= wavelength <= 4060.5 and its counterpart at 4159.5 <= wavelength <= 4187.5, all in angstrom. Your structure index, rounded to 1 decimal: 1.5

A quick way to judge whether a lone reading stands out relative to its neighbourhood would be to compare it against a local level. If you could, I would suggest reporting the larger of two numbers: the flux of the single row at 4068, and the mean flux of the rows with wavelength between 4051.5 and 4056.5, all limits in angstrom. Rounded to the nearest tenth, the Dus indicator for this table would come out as 17.2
